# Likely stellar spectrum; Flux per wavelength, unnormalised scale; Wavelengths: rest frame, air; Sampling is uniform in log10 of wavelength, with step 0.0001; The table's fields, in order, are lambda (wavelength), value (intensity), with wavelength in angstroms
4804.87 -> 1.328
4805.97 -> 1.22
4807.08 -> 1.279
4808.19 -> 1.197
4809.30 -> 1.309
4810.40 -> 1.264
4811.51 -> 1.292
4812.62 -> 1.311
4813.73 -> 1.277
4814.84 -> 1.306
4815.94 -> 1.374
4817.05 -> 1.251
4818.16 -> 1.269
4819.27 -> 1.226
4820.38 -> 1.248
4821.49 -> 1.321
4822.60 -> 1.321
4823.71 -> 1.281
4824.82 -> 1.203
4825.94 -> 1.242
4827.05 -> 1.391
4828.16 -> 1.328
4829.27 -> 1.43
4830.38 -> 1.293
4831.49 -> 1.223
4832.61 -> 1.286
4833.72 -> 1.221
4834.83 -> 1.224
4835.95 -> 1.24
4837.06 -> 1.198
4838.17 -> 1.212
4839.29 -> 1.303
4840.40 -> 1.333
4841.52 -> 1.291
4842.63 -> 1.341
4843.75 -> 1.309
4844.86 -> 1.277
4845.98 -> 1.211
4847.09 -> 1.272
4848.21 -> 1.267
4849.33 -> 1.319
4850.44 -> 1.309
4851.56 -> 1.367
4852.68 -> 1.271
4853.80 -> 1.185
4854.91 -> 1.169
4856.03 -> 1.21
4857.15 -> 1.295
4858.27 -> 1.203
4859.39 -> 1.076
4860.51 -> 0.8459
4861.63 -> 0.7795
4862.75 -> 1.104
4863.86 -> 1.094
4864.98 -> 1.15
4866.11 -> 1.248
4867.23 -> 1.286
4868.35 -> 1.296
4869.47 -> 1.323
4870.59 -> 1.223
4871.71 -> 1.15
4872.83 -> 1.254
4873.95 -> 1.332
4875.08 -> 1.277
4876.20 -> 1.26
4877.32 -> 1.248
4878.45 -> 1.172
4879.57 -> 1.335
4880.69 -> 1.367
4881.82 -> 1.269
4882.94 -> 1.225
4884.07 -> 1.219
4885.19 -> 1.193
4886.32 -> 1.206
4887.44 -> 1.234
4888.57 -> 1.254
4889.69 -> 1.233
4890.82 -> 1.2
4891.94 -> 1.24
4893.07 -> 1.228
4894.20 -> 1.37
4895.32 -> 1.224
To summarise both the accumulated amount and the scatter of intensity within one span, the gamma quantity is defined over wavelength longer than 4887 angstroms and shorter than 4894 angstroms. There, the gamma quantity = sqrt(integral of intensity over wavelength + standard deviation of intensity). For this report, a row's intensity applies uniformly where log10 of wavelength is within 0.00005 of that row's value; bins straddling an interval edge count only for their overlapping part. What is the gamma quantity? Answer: 2.9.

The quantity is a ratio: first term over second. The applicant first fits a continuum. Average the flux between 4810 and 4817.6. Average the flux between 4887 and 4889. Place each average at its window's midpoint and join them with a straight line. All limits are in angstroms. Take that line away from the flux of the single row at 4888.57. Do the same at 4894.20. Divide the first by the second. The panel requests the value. 0.1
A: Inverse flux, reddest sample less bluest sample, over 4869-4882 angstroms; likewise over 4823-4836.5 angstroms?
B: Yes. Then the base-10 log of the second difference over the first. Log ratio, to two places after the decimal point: -0.10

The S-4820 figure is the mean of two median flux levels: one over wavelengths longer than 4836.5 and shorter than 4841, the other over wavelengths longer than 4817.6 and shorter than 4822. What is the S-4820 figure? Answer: 1.26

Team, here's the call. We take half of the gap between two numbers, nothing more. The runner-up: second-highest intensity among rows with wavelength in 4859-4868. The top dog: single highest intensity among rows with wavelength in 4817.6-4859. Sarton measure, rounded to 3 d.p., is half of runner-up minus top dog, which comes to -0.091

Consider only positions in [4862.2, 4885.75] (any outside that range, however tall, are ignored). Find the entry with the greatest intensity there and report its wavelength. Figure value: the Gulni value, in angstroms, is 4880.69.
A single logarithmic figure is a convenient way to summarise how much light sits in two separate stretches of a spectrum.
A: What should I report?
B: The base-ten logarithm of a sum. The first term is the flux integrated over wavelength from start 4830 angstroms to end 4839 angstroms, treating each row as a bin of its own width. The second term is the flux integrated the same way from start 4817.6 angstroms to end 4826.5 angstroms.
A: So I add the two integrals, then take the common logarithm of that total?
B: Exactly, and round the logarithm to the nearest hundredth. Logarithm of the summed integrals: 1.35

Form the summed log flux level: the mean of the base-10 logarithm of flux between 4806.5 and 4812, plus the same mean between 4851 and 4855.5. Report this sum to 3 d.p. 0.198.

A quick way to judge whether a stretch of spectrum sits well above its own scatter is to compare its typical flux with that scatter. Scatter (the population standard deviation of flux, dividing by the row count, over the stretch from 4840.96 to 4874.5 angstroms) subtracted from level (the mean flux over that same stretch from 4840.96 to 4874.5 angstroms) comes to 1.08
